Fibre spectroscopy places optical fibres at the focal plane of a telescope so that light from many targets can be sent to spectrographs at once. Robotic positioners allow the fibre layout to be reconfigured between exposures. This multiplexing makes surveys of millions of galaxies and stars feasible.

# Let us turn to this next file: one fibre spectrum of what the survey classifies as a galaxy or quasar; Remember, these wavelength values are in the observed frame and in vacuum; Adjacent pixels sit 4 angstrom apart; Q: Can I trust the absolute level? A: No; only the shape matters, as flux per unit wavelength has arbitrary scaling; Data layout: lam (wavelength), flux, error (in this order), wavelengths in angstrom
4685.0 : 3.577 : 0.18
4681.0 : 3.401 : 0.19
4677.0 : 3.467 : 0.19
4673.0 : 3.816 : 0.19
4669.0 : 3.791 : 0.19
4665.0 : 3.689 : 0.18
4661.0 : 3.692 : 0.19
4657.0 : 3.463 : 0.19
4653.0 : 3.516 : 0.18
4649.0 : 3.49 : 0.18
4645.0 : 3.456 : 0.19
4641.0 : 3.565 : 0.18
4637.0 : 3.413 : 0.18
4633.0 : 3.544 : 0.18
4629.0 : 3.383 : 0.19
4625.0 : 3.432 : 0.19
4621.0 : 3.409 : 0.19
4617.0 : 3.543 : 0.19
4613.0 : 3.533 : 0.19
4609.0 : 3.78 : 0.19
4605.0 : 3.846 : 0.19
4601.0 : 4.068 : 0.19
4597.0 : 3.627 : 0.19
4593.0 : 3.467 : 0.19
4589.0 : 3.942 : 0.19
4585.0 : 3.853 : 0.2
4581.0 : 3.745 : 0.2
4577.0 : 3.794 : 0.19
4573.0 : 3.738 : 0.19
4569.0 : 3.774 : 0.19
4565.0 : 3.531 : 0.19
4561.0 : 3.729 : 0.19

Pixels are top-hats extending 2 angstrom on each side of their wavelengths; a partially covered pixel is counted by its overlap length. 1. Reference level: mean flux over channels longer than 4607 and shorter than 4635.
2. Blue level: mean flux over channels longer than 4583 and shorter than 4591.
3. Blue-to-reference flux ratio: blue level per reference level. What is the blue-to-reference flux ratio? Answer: 1.11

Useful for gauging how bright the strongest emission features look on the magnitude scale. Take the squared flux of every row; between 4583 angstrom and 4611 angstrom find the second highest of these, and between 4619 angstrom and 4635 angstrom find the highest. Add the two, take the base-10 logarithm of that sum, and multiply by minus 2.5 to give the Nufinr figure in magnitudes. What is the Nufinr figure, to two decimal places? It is -3.62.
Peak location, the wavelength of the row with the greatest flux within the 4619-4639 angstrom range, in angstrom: 4633.0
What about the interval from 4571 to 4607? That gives 4601.0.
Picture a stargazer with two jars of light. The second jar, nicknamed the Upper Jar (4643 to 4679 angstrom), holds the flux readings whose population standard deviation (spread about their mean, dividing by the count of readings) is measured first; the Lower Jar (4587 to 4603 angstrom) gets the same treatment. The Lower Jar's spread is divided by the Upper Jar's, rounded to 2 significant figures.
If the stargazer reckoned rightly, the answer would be 1.7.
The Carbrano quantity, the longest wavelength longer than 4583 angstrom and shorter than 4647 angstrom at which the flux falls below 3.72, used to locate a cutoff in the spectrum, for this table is 4645.0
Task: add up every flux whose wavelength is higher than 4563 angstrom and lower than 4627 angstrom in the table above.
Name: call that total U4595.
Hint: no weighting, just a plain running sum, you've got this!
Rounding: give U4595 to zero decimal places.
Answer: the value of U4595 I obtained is 59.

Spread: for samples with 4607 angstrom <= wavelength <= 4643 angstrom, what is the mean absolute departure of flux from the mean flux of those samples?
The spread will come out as 0.091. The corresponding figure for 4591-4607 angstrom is 0.205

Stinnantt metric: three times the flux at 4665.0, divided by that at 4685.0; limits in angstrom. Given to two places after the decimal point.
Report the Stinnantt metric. 3.09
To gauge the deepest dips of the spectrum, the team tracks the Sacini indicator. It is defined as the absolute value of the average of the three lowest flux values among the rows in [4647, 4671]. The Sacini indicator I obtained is 3.49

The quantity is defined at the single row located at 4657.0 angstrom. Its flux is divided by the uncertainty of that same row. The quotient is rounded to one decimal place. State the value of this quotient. 18.2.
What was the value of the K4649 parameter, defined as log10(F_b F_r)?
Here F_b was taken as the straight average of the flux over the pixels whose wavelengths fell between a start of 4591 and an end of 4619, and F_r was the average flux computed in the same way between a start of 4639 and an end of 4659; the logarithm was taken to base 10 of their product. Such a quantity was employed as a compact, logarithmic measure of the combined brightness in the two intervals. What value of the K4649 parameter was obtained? 1.11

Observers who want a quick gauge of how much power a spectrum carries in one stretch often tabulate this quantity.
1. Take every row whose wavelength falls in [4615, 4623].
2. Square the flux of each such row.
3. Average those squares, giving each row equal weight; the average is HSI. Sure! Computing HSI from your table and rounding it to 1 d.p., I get 12.1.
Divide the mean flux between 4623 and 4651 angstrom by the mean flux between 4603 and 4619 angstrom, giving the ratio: 0.94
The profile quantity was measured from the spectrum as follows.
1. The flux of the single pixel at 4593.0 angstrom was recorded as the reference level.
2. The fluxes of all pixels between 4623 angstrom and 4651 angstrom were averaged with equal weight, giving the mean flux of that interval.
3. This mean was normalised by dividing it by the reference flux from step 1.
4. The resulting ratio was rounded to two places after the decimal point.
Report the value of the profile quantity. 1.00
